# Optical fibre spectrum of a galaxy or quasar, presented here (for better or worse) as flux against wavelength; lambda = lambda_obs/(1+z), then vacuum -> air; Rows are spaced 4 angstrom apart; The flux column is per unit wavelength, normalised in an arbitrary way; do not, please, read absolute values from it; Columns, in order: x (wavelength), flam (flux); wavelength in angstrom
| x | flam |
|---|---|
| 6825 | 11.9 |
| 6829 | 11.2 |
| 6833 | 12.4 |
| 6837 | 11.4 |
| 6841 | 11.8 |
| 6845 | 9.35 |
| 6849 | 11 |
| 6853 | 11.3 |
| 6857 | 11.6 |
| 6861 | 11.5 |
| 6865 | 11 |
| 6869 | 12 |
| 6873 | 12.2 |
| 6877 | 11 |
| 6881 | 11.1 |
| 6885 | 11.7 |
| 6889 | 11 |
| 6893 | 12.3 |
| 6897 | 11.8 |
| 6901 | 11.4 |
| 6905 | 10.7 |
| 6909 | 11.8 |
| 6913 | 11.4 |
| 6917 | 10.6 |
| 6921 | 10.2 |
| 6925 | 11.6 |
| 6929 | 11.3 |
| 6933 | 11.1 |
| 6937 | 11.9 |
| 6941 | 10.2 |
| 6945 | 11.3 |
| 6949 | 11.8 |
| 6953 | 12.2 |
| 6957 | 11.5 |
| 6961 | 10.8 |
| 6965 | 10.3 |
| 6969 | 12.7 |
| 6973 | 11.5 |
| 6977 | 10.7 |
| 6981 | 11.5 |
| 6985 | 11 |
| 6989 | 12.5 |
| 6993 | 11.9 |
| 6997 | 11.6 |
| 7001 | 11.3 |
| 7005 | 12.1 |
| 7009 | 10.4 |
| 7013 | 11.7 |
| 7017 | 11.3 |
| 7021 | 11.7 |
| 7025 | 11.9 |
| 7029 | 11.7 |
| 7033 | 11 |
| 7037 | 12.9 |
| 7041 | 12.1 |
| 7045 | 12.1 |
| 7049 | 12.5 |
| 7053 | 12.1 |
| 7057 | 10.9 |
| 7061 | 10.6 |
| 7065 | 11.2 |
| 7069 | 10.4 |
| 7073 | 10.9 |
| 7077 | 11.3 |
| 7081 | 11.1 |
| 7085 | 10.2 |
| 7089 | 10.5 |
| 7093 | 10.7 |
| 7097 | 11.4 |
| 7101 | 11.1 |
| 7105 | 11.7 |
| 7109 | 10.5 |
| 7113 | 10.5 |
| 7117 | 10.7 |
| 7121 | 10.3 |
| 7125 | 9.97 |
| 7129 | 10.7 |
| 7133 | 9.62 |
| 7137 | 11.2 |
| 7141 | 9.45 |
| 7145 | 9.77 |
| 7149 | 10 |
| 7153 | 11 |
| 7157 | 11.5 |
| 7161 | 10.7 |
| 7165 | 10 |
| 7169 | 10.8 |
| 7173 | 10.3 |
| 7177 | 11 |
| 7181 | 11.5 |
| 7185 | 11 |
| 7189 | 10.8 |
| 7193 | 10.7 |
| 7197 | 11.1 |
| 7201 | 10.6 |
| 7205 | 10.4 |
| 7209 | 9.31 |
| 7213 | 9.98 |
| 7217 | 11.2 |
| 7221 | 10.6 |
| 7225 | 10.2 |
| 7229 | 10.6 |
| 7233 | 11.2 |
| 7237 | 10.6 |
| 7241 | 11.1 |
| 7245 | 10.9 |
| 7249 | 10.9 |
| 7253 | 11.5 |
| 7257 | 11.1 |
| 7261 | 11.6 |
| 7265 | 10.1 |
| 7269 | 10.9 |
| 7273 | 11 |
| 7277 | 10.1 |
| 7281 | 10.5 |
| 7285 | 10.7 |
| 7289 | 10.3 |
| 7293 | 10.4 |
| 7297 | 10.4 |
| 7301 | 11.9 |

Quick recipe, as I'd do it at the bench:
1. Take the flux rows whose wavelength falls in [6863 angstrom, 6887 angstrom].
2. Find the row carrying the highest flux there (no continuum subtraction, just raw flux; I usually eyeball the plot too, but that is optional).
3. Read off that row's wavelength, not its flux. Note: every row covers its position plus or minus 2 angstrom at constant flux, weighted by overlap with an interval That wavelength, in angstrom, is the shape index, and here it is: 6873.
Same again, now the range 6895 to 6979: 6969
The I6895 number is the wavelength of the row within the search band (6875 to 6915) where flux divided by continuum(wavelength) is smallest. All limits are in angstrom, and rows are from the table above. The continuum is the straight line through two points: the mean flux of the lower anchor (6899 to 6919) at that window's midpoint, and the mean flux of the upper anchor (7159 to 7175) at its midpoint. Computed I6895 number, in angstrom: 6905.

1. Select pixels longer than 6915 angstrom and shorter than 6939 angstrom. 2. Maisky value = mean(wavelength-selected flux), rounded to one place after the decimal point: 11.1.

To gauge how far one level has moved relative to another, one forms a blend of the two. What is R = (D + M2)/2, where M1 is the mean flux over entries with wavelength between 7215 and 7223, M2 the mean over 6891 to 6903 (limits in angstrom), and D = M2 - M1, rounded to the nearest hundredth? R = 6.38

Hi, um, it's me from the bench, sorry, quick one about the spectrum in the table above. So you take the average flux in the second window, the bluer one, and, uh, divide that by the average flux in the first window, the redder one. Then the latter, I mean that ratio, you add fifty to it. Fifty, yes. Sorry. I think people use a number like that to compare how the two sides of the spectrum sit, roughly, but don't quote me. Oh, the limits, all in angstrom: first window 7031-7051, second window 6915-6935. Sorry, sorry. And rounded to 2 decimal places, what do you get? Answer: 50.90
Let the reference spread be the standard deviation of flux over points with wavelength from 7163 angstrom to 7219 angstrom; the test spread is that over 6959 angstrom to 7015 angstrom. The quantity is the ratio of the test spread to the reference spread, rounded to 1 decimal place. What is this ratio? 1.3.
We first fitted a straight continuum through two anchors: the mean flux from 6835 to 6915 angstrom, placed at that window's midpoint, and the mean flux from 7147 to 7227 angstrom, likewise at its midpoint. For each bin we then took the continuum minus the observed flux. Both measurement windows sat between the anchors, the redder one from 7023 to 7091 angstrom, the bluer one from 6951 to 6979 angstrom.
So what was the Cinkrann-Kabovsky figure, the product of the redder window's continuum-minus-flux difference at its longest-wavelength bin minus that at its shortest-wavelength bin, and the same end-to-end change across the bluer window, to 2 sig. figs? 1.8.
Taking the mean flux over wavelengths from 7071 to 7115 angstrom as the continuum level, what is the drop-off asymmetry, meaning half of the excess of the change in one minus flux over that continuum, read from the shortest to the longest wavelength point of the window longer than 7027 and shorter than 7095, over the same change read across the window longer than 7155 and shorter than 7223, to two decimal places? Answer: 0.00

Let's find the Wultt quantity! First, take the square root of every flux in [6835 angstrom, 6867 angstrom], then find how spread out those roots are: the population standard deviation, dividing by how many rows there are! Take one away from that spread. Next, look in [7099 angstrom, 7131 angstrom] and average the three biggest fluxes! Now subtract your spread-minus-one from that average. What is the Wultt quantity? 12.1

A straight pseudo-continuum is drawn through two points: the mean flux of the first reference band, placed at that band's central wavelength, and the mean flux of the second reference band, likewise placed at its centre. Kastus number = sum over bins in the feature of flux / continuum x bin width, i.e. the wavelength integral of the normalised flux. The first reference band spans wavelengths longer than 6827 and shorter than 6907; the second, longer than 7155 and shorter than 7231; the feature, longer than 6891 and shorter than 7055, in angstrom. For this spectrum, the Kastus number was 170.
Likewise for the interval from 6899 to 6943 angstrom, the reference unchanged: 43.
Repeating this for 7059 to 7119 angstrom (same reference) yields 60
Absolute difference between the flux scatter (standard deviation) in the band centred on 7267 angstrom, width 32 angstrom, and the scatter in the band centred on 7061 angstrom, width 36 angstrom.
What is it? 0.16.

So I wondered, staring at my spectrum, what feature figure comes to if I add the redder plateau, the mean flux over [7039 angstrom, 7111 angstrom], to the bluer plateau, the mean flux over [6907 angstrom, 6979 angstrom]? 22.46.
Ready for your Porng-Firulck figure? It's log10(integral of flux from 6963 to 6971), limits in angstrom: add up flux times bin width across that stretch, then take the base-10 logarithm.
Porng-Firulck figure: 2.0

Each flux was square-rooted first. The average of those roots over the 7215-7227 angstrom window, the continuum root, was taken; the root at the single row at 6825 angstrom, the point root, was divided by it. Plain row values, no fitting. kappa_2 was 1.06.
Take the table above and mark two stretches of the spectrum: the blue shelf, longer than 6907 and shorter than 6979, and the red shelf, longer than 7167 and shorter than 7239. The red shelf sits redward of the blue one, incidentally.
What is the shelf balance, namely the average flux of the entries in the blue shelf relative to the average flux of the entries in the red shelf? 1.06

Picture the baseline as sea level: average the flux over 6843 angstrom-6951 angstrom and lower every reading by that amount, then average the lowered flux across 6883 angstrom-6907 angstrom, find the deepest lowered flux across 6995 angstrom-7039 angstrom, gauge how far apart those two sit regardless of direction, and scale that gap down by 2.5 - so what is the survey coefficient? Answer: 0.43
